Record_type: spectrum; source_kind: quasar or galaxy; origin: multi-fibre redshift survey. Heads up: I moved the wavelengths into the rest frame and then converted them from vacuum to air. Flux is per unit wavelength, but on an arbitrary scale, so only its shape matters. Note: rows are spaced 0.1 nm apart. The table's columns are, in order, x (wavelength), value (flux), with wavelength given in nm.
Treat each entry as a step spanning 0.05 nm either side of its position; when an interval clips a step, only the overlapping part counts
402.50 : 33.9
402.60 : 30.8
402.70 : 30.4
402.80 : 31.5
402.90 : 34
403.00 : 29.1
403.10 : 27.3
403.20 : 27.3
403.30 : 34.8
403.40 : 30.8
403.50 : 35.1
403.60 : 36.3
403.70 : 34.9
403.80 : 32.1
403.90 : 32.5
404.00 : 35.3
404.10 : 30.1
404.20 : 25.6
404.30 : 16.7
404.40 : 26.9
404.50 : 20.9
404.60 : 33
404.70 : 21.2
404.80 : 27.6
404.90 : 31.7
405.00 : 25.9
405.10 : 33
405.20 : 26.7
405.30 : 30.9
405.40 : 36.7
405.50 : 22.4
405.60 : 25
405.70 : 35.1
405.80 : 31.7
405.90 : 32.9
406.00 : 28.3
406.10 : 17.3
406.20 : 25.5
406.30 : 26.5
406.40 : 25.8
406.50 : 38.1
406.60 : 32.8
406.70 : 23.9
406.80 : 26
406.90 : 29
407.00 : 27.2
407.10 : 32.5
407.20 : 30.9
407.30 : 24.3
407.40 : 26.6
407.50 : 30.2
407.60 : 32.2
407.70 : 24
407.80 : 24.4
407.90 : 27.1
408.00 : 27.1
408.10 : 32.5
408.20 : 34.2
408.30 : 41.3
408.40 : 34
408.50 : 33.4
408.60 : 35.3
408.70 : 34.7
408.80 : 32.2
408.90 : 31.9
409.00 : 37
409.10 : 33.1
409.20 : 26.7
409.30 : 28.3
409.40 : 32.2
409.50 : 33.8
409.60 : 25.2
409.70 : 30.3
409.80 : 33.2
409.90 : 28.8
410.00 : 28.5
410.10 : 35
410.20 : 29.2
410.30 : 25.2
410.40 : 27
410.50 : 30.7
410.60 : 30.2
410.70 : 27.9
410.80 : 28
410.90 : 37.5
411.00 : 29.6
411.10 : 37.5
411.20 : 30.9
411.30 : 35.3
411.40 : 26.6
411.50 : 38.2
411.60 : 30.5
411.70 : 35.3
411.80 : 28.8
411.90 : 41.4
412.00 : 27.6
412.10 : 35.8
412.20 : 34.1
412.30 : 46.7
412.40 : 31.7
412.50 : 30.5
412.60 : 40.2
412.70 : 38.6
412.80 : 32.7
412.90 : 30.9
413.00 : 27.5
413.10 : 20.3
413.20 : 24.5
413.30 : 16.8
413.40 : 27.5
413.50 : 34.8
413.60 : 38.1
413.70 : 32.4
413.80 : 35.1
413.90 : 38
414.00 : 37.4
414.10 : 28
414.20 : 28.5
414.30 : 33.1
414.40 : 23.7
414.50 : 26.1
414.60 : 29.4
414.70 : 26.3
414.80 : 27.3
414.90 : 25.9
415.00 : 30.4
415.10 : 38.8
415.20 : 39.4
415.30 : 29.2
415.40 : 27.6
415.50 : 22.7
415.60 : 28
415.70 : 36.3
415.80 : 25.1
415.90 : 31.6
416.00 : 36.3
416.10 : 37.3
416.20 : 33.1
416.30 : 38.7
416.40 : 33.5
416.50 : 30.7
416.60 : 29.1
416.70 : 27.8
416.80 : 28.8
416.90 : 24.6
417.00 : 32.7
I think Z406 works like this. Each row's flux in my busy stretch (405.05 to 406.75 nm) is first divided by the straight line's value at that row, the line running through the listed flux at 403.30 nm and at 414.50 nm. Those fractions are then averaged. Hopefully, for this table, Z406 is 0.88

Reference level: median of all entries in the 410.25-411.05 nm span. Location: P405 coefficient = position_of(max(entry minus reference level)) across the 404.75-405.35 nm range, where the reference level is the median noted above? 405.10 nm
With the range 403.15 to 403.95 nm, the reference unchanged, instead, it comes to 403.60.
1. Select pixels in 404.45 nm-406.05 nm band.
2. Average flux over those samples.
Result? 28.9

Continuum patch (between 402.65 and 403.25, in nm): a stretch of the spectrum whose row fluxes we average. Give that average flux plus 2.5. 32.4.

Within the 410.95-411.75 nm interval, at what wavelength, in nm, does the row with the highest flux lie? 411.50 nm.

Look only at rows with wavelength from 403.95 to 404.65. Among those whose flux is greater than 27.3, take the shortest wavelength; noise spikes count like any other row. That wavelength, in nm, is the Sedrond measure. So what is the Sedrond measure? 404.00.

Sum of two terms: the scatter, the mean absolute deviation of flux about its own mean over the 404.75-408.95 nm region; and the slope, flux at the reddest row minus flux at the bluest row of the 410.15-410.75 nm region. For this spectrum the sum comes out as 3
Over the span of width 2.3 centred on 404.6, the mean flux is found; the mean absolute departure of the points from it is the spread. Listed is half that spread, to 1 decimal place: 2.4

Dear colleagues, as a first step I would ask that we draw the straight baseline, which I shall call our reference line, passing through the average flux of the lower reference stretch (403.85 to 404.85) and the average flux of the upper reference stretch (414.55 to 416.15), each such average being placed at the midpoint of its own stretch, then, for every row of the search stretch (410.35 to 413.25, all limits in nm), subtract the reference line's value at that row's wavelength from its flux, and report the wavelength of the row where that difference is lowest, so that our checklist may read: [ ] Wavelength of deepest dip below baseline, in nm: 413.10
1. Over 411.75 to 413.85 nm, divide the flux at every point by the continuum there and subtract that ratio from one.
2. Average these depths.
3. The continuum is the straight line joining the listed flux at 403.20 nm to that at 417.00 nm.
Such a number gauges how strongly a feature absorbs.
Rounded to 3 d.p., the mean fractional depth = -0.037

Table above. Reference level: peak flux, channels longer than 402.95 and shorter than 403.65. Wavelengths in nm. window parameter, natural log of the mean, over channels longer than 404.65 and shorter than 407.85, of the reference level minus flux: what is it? 2.08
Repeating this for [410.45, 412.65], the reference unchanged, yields 1.06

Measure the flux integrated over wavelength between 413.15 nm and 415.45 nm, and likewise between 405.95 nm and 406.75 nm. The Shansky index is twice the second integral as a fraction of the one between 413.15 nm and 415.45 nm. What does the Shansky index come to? 0.6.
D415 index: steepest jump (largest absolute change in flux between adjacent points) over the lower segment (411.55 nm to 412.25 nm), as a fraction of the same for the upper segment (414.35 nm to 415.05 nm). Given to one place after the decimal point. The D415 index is 3.1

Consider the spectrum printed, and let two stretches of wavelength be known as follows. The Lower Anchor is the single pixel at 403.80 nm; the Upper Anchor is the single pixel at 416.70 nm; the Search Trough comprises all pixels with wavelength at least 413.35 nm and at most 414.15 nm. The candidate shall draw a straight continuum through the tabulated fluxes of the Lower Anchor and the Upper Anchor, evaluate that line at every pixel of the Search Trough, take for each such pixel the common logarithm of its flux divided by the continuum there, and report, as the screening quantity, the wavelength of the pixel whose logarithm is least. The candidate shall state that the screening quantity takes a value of 413.40 nm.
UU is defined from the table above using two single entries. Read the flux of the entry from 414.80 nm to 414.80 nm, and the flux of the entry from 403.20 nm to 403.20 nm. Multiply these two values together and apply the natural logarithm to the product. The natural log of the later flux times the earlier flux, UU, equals 6.6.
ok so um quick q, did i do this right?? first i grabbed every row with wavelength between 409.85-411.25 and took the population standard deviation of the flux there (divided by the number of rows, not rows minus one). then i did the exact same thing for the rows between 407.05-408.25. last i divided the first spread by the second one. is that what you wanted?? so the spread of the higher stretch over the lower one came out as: 1.03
